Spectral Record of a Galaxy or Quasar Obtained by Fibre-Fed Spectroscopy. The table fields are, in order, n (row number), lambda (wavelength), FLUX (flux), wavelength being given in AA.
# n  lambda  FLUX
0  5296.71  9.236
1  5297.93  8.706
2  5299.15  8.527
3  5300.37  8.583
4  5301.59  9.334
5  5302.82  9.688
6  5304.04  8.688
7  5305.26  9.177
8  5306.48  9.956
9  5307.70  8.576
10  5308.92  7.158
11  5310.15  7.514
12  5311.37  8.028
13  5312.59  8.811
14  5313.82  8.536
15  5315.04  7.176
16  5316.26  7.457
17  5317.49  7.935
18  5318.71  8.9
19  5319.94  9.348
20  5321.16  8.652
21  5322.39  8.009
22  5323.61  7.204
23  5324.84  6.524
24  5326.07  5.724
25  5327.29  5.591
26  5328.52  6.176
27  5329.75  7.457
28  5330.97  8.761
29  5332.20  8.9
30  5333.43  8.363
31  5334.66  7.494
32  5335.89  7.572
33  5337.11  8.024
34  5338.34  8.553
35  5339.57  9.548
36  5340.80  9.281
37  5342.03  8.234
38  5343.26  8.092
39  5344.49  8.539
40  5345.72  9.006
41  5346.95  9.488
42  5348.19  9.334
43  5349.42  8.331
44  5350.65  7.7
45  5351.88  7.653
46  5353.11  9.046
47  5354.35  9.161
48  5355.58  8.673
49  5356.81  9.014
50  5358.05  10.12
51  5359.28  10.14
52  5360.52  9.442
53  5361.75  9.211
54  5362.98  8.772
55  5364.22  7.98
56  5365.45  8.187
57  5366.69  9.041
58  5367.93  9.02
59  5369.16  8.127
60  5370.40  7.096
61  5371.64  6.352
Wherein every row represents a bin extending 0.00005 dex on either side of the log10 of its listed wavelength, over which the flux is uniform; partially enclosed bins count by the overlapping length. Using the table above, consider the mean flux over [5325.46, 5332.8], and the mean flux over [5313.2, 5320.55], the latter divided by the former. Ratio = 1.16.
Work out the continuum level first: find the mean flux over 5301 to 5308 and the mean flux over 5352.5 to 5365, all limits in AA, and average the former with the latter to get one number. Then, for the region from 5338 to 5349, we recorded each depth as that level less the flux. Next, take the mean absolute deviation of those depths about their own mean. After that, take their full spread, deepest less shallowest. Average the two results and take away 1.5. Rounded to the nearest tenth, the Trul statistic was -0.5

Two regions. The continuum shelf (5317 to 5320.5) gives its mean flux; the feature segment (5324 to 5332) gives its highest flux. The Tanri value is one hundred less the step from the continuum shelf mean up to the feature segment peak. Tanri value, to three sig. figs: 100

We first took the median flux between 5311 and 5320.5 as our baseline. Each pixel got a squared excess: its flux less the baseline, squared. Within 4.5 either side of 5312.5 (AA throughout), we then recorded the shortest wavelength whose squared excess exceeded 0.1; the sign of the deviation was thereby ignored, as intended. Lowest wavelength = 5308.92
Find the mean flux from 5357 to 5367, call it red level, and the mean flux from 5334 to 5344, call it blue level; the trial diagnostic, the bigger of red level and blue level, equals 9.11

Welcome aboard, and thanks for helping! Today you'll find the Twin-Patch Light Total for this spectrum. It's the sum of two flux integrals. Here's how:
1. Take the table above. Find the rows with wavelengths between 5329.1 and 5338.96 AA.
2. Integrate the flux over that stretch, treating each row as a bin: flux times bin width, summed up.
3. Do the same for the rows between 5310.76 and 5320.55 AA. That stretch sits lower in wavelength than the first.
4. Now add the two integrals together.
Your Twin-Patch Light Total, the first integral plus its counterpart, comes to 161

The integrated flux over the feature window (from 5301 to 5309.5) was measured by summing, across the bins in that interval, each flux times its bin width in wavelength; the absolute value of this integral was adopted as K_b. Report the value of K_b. 76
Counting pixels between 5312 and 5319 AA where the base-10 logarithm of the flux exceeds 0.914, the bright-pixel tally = 3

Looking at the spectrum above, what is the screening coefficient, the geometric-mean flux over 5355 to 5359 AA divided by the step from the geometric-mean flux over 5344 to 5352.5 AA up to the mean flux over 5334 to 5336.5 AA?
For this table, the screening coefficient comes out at -9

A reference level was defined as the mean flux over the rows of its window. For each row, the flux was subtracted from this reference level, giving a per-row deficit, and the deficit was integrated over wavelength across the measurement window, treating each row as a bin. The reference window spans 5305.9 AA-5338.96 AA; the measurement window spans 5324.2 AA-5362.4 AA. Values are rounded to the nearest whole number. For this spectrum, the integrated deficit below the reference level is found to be -19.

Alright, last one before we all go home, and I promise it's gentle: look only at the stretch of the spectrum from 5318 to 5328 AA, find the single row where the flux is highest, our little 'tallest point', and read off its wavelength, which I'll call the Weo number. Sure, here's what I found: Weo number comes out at 5319.94 AA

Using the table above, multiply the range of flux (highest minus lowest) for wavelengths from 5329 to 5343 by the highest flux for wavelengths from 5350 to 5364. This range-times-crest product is 21.2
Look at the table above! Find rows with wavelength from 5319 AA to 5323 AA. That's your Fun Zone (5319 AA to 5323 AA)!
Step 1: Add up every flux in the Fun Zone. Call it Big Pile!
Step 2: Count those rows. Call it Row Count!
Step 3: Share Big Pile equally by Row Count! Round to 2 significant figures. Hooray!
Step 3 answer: 8.7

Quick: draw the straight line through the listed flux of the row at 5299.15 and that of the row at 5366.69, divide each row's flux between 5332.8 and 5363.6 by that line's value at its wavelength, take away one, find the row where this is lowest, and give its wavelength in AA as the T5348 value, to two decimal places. 5334.66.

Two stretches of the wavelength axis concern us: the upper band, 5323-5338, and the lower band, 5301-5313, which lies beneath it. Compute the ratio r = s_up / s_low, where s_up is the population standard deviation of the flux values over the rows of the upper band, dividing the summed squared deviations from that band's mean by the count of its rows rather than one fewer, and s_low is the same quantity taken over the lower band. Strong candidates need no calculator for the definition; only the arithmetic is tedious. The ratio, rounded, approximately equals 1.2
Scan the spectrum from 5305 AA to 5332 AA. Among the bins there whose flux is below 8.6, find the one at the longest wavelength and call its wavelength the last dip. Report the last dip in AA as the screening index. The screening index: 5329.75 AA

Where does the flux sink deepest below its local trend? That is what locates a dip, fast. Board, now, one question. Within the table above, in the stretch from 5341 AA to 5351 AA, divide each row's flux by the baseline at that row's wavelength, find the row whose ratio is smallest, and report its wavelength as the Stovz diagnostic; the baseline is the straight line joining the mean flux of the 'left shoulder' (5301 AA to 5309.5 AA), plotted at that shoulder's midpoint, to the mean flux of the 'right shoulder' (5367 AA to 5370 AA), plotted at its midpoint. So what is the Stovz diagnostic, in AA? 5350.65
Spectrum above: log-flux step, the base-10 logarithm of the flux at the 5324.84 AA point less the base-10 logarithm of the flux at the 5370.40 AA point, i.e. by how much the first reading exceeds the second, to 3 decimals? -0.036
